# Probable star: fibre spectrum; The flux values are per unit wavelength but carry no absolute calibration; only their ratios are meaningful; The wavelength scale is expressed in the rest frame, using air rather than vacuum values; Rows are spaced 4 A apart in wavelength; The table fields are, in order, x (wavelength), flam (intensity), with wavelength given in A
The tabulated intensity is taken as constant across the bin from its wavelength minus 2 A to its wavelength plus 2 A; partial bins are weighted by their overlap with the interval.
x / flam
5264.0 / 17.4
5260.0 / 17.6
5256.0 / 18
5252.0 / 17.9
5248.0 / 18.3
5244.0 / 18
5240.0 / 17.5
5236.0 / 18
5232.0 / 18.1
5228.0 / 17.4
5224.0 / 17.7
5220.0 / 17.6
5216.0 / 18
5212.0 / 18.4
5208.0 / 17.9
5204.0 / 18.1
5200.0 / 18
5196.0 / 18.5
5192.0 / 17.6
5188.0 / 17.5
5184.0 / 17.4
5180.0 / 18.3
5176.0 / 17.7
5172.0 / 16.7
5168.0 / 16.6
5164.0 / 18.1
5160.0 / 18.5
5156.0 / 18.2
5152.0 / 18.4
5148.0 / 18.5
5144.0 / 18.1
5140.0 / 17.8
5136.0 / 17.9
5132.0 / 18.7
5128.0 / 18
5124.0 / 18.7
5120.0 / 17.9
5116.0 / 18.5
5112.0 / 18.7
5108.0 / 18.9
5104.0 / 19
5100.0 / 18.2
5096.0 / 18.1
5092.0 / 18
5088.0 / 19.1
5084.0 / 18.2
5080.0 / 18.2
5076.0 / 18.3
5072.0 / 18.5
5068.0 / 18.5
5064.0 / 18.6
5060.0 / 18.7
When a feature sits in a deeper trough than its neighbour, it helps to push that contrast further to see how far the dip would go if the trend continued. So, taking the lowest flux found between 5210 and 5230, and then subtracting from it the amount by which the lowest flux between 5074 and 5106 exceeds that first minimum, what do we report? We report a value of 16.8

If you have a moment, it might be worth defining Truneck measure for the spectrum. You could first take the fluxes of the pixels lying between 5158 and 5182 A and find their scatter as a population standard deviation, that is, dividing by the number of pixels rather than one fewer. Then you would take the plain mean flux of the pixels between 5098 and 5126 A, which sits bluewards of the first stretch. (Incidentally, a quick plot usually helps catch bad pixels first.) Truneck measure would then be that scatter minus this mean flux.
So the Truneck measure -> -17.8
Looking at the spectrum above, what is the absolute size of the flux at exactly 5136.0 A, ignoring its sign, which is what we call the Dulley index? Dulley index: 17.9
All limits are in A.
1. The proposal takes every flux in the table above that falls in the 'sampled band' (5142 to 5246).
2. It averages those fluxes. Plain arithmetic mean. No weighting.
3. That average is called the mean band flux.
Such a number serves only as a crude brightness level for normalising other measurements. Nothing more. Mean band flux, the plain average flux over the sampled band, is 17.9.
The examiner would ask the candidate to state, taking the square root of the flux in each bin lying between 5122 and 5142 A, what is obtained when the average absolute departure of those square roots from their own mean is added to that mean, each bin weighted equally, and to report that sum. 4.31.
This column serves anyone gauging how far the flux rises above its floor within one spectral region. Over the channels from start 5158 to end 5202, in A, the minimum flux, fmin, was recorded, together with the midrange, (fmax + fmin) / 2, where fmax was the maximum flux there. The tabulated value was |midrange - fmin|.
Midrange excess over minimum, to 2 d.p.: 0.95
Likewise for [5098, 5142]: 0.60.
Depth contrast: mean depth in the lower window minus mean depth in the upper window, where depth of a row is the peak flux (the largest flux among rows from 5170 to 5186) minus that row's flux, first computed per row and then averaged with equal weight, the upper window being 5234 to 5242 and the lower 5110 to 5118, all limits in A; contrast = -0.85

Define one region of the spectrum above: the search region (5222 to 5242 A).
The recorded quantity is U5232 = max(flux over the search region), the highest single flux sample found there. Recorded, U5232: 18.1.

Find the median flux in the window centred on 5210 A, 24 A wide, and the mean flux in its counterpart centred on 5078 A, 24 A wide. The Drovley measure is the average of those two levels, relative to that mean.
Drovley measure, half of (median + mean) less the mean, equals -0.23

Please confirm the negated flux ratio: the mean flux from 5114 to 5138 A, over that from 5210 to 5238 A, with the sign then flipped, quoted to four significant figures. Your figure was -1.022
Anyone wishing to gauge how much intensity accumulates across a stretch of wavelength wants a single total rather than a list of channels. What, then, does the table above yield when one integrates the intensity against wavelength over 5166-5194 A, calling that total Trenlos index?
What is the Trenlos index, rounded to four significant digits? 487.2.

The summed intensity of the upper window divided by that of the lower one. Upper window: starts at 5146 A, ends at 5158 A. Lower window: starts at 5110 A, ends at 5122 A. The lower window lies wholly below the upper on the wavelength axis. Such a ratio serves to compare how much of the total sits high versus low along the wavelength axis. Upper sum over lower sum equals 1.00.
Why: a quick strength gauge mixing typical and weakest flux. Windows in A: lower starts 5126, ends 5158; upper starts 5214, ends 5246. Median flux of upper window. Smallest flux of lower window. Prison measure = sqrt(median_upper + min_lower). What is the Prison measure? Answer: 5.97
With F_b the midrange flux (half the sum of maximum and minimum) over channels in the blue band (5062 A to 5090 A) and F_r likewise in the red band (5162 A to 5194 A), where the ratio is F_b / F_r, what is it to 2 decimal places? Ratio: 1.07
